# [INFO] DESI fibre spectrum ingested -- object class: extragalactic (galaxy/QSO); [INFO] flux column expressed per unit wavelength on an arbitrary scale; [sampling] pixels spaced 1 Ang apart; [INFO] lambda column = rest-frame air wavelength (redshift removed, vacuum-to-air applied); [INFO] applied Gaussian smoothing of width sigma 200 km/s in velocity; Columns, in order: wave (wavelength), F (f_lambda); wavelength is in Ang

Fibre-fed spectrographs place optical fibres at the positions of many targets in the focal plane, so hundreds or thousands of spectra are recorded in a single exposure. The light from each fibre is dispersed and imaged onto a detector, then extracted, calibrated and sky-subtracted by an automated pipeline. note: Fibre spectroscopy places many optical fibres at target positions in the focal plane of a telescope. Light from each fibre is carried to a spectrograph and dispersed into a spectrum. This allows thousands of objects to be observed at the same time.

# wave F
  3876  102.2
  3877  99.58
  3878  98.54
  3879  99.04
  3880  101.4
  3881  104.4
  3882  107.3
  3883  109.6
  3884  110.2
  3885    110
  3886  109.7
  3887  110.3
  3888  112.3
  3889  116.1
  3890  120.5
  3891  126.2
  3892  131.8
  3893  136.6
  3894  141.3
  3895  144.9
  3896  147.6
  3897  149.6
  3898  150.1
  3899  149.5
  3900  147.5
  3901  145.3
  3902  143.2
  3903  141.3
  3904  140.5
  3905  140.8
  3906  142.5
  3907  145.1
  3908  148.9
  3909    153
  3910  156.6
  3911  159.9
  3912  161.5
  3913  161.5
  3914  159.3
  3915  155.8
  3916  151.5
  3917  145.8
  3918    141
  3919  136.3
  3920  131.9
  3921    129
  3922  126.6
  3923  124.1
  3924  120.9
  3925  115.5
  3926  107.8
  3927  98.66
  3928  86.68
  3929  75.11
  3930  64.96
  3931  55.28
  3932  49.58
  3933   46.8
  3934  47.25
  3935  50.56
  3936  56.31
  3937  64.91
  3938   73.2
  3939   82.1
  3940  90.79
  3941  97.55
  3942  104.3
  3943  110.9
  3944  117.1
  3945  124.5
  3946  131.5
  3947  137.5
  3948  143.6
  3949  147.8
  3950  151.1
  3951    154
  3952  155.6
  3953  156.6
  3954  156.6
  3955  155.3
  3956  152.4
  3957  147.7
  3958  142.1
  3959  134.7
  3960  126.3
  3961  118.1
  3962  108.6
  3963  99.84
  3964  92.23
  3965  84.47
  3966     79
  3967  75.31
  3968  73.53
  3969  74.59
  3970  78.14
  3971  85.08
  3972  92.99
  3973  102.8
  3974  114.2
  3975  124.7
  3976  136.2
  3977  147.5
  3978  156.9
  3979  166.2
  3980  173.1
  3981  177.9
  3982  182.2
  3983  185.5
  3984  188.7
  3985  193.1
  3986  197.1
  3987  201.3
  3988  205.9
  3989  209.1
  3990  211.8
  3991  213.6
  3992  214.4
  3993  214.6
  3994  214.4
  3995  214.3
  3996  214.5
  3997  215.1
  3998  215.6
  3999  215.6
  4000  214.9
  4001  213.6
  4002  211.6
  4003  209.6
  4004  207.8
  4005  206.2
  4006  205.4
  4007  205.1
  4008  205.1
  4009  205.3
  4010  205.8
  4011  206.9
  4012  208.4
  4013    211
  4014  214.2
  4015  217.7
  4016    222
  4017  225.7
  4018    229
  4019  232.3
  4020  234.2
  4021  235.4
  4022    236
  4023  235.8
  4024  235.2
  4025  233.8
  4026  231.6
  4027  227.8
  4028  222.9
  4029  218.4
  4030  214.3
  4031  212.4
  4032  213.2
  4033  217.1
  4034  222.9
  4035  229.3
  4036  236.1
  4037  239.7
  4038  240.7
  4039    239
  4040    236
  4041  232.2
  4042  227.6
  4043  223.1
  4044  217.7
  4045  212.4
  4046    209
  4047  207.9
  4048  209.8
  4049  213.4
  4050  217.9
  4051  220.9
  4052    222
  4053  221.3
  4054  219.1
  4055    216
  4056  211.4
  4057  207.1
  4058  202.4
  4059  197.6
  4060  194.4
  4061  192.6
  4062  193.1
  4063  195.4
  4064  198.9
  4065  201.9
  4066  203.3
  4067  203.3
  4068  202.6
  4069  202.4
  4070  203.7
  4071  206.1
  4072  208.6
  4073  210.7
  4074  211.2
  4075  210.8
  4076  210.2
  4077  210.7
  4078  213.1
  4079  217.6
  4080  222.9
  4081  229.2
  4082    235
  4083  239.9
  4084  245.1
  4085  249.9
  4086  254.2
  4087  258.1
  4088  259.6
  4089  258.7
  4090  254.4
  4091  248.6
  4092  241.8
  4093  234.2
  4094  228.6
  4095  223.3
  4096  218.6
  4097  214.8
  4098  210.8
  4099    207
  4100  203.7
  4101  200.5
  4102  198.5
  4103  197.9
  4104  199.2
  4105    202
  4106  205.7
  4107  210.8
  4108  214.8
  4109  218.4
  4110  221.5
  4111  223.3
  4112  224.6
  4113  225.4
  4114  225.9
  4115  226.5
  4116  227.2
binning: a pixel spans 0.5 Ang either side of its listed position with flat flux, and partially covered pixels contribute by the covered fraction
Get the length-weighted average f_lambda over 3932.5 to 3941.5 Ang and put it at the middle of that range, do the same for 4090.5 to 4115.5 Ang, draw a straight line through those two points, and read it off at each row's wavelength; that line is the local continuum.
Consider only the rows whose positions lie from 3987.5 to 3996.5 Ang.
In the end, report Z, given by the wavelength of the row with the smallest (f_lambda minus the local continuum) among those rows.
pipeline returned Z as 3988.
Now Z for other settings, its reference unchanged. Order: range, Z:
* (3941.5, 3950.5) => 3942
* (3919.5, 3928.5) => 3928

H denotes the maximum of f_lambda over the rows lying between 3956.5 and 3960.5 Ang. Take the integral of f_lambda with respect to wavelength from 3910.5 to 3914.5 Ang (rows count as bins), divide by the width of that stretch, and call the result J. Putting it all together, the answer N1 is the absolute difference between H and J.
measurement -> 13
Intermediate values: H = 147.7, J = 161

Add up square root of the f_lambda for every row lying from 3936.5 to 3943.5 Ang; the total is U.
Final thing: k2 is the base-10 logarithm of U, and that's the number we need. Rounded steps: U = 65.8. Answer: 1.82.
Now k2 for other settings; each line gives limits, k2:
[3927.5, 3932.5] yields 1.61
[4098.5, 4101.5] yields 1.63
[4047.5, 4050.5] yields 1.64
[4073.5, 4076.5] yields 1.64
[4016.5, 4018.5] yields 1.48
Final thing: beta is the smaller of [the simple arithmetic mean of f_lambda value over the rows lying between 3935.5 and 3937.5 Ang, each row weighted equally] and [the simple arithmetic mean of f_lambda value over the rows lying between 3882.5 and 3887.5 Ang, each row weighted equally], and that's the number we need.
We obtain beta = 61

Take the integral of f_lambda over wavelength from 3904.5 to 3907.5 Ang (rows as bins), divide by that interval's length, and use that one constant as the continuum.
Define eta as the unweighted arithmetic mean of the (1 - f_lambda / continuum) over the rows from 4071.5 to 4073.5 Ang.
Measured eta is -0.5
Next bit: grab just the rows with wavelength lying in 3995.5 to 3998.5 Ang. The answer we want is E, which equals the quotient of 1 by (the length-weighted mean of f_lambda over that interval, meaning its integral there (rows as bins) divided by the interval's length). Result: 0.0046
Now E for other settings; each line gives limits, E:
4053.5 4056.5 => 0.0046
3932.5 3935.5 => 0.0207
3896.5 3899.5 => 0.0067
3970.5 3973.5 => 0.0107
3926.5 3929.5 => 0.0115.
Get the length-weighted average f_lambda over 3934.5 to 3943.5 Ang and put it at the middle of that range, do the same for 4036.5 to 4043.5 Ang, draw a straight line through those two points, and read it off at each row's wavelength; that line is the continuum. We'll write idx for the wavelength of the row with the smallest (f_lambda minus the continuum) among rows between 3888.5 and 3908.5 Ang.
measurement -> 3889 Ang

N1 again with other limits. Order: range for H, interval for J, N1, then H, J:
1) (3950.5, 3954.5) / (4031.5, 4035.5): 64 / 156.6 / 221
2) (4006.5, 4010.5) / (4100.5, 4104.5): 7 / 205.8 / 199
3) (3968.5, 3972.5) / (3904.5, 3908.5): 51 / 92.99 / 144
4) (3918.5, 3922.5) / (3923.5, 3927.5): 26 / 136.3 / 111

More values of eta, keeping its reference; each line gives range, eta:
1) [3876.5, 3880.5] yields 0.3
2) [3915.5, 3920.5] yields 0.0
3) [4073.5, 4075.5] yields -0.5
